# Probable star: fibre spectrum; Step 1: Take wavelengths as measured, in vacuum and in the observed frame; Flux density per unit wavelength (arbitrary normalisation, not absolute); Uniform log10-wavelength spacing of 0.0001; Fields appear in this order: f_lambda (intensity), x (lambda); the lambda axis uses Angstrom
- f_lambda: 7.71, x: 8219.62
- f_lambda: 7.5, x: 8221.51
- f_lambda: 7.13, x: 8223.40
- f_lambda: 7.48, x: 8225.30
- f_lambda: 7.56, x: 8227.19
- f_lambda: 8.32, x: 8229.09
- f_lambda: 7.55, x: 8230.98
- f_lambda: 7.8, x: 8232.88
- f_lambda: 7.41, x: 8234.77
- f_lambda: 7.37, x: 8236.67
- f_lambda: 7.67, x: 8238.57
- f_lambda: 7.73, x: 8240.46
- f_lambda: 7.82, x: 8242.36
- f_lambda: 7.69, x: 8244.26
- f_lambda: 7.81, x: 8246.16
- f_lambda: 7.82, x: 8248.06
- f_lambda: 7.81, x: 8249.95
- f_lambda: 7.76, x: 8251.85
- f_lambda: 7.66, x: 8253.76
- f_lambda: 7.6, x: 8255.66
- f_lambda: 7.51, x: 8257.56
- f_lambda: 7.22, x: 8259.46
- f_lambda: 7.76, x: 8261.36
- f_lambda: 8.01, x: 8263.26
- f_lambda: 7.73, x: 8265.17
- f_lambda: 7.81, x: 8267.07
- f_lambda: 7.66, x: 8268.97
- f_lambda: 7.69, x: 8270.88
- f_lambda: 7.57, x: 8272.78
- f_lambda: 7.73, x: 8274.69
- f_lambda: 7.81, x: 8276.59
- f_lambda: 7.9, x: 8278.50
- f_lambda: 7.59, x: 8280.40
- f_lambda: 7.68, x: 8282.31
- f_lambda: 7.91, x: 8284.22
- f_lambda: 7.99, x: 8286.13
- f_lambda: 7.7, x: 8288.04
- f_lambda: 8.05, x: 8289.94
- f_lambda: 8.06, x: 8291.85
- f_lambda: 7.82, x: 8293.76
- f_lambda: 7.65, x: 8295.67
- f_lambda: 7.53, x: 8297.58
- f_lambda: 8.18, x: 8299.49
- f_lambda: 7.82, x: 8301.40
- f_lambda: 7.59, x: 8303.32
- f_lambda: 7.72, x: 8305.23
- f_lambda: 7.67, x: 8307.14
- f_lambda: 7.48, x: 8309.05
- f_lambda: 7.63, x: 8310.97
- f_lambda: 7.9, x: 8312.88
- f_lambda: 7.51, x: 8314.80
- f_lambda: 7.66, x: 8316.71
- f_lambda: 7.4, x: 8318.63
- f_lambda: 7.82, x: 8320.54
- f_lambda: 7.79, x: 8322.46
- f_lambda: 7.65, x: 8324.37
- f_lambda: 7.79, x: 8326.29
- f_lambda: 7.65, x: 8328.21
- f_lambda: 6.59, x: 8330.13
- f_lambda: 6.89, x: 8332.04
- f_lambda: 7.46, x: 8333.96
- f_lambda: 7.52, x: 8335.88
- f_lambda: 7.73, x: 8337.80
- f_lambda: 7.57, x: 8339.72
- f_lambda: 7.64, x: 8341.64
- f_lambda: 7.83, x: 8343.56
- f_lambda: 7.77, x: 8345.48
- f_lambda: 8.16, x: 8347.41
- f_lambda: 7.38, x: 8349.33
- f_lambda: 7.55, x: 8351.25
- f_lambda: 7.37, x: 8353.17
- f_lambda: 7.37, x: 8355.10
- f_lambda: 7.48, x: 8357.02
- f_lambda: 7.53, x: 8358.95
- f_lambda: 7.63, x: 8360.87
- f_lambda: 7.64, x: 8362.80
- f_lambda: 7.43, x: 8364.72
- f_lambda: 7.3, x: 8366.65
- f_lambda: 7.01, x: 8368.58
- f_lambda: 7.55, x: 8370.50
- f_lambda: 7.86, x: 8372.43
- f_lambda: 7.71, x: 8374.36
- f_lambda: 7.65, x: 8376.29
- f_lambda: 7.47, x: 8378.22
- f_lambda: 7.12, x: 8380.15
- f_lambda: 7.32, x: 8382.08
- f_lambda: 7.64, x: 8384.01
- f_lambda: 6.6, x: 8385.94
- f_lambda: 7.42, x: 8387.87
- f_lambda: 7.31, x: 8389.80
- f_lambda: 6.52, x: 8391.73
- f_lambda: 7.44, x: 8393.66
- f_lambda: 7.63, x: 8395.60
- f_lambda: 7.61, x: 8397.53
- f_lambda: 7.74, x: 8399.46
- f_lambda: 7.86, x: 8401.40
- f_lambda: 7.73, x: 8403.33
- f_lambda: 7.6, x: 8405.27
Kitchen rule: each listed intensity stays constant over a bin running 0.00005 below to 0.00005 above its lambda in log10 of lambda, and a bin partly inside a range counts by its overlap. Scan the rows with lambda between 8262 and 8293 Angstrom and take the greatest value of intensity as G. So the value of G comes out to 8.06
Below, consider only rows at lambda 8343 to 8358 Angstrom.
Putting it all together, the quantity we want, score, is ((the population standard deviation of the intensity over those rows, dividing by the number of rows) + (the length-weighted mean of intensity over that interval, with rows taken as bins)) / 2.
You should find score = 3.94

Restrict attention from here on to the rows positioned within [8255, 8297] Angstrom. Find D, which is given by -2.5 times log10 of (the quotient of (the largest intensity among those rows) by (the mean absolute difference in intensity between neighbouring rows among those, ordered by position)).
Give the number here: -4.09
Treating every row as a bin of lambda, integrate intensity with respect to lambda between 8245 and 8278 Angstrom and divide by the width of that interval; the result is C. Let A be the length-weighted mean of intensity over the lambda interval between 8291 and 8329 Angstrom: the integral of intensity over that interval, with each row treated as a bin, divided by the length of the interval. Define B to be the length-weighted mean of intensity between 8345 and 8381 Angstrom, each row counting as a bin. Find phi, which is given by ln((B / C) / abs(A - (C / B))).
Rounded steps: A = 7.71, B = 7.52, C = 7.71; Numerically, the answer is -1.92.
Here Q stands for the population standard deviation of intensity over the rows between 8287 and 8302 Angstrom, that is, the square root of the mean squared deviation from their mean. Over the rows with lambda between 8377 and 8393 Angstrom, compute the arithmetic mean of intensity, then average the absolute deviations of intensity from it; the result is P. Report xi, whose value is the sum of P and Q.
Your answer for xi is 0.53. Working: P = 0.32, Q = 0.21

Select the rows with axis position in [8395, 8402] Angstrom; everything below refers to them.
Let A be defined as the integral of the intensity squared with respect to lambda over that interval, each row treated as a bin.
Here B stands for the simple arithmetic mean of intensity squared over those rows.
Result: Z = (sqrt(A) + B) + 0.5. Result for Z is 80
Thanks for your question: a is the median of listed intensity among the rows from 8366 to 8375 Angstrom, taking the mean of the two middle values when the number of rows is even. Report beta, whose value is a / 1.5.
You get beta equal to 5.03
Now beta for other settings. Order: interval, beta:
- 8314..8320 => 5.01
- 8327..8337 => 4.97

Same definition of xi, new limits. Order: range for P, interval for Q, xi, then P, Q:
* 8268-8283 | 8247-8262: 0.27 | 0.08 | 0.19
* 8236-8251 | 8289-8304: 0.33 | 0.10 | 0.22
